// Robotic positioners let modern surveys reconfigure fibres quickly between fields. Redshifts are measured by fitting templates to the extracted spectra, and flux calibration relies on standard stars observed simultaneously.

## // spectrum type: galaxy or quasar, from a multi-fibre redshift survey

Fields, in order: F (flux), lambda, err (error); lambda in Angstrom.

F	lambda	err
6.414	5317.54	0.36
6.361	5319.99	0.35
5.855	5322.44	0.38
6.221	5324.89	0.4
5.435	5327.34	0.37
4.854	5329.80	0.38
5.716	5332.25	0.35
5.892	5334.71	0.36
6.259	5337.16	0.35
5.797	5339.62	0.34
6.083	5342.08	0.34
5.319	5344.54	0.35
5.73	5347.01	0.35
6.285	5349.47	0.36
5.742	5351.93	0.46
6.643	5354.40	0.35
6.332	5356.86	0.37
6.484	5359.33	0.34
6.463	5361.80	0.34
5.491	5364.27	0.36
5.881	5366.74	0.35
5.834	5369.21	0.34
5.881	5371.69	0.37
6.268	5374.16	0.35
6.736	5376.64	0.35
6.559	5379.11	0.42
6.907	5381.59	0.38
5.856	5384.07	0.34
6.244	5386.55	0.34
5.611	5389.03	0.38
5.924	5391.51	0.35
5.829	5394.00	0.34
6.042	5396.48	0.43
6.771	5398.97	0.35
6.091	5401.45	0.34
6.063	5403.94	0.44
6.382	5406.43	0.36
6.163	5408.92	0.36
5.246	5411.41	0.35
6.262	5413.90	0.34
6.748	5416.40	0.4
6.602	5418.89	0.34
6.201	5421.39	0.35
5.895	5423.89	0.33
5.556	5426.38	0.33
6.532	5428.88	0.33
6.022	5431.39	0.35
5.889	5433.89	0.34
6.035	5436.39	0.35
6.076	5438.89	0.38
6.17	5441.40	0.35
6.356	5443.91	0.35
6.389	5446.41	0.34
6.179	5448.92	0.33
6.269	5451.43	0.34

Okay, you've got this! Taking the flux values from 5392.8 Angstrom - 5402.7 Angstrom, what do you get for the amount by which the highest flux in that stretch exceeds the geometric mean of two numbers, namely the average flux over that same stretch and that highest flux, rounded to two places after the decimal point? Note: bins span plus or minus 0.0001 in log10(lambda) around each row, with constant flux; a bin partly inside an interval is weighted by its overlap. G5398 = 0.30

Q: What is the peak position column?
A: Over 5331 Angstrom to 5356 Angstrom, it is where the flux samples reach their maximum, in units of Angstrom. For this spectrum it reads 5354.40 Angstrom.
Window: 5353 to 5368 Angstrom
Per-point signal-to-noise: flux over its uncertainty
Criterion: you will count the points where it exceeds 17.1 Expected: 4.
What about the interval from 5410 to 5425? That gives 4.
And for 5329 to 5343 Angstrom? 2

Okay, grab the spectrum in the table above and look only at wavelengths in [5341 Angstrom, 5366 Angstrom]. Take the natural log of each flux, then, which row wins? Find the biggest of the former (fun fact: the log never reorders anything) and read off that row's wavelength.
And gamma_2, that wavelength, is 5354.40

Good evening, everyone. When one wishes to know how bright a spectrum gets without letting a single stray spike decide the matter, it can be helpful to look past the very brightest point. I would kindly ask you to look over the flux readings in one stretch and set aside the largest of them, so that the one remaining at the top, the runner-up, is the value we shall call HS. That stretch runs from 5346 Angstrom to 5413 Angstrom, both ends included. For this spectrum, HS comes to 6.771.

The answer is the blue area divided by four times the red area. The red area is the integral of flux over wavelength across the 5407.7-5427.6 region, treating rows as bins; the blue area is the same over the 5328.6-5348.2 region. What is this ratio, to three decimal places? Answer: 0.231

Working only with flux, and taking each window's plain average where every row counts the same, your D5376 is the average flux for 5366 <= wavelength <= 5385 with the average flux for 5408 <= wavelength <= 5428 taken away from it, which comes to 0.16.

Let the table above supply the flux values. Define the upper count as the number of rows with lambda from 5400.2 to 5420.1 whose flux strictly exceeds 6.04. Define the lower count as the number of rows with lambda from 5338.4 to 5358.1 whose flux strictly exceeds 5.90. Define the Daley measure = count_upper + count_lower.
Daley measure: 11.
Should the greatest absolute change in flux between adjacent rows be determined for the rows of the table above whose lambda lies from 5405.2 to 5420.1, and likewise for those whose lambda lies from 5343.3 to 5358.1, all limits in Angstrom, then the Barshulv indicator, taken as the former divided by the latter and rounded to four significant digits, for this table 1.128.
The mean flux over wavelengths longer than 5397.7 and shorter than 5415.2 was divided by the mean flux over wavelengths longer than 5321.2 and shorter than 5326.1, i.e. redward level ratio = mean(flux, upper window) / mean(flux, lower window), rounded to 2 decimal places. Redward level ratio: 1.02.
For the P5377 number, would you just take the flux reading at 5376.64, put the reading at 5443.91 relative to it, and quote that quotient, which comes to 0.94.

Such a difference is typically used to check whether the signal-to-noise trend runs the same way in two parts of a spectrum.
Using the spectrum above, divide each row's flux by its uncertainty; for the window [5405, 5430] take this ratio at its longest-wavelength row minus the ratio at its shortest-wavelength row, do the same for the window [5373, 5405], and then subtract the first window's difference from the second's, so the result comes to -6.2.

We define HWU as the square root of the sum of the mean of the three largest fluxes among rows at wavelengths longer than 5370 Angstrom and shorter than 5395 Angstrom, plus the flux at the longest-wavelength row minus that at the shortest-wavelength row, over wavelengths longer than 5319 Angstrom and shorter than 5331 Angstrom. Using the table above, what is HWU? 2.29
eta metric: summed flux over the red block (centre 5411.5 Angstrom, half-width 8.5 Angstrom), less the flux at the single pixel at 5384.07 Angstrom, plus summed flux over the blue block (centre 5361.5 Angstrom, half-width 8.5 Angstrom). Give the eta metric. 80.7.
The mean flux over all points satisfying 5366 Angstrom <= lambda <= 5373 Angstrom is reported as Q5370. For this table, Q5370 5.9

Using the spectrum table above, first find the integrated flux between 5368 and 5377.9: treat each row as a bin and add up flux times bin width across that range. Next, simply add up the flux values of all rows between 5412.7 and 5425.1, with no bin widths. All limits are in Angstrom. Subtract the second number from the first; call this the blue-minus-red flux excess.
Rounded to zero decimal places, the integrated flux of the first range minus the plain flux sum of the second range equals 29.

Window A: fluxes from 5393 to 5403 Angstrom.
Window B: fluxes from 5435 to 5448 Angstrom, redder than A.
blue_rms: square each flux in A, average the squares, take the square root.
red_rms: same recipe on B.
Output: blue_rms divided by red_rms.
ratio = 1.00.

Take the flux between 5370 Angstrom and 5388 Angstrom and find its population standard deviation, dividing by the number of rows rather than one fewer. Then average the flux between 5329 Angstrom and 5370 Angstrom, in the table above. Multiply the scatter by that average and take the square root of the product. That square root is 1.49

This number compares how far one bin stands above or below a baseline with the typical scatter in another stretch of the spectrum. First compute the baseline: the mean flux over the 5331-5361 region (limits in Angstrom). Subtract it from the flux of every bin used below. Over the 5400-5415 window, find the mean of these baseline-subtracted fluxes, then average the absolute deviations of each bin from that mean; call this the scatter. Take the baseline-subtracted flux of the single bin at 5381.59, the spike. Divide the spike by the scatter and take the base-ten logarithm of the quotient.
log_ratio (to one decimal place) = 0.5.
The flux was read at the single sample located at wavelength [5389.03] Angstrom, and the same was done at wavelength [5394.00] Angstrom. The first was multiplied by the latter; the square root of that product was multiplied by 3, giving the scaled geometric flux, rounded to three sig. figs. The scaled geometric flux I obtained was 17.2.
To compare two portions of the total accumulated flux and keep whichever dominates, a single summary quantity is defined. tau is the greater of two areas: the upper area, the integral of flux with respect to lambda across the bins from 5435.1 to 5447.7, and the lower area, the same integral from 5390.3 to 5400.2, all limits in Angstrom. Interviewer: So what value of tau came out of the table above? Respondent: 78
